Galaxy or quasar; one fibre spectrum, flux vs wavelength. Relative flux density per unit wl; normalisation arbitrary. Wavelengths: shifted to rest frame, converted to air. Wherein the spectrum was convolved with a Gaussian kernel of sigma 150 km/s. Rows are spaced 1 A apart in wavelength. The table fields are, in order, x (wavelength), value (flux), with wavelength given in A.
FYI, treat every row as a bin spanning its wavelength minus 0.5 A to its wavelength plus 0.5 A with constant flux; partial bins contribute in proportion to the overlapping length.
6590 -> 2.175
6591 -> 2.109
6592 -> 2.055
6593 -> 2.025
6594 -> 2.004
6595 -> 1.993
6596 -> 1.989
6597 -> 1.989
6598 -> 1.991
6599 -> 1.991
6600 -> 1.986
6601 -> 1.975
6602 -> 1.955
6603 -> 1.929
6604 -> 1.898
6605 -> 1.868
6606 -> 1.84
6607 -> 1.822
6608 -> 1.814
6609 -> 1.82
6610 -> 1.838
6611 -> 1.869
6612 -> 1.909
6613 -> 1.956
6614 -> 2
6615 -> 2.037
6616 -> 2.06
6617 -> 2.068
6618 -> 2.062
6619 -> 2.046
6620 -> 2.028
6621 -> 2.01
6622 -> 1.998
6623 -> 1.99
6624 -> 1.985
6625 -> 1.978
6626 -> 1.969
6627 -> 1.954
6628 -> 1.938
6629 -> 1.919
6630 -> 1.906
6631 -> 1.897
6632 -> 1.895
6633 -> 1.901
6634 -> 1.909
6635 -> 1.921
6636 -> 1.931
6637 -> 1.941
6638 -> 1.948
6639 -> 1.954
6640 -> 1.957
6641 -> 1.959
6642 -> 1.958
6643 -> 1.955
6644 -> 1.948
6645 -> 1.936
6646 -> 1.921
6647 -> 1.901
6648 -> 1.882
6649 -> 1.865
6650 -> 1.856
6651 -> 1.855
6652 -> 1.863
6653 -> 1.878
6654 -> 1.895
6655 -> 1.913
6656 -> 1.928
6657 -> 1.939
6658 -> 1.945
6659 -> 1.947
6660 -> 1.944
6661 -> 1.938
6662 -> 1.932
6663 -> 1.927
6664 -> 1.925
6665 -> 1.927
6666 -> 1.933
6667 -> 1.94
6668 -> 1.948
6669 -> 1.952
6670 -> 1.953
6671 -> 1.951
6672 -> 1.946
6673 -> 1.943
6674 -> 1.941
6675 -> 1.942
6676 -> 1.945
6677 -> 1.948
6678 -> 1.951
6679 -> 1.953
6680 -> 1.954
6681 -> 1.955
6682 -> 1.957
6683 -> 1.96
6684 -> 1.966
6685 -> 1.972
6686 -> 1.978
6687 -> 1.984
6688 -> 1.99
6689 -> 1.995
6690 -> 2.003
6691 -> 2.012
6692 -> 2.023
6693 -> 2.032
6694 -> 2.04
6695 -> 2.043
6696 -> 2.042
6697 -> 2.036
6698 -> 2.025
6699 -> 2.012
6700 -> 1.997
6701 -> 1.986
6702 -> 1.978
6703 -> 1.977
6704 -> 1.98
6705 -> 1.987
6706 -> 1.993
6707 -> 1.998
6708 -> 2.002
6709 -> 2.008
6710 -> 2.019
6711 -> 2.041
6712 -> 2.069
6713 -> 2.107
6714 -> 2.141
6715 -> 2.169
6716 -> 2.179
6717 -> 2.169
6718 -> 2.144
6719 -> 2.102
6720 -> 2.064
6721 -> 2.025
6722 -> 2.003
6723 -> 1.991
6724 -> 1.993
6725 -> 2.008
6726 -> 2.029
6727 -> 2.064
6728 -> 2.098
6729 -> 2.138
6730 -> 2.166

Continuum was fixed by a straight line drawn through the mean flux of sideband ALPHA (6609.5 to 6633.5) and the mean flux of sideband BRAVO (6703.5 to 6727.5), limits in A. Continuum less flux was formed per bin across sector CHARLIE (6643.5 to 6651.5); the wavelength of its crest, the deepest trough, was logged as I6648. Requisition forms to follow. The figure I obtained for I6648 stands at 6651 A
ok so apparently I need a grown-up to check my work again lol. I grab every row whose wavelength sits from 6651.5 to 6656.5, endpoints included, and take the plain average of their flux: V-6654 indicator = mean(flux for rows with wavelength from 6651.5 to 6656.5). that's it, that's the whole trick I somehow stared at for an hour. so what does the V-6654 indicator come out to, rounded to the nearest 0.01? 1.90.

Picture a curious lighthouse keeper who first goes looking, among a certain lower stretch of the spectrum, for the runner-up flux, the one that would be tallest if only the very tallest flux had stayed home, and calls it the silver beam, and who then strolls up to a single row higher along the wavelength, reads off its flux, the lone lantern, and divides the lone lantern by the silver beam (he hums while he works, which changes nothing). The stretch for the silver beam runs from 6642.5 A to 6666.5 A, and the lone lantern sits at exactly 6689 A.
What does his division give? 1.02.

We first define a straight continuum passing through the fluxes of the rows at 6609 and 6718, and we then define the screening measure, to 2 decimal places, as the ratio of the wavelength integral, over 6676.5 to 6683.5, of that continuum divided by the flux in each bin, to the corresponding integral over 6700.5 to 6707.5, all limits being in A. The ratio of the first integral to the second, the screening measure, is 0.98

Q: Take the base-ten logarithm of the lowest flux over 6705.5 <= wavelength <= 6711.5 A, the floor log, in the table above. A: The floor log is 0.300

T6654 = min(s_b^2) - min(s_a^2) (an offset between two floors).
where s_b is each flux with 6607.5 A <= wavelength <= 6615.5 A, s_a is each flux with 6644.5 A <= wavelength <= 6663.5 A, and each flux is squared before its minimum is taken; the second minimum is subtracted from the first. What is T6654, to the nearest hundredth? -0.15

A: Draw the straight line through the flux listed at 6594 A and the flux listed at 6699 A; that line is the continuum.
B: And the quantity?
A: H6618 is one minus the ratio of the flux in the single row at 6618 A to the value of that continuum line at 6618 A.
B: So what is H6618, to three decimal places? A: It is -0.028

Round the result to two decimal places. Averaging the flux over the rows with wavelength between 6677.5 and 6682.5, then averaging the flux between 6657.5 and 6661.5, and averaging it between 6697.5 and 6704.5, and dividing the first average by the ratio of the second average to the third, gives 2.00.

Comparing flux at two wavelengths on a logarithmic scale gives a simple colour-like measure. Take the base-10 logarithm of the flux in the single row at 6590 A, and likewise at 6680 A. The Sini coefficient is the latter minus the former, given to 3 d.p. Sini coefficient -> -0.047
